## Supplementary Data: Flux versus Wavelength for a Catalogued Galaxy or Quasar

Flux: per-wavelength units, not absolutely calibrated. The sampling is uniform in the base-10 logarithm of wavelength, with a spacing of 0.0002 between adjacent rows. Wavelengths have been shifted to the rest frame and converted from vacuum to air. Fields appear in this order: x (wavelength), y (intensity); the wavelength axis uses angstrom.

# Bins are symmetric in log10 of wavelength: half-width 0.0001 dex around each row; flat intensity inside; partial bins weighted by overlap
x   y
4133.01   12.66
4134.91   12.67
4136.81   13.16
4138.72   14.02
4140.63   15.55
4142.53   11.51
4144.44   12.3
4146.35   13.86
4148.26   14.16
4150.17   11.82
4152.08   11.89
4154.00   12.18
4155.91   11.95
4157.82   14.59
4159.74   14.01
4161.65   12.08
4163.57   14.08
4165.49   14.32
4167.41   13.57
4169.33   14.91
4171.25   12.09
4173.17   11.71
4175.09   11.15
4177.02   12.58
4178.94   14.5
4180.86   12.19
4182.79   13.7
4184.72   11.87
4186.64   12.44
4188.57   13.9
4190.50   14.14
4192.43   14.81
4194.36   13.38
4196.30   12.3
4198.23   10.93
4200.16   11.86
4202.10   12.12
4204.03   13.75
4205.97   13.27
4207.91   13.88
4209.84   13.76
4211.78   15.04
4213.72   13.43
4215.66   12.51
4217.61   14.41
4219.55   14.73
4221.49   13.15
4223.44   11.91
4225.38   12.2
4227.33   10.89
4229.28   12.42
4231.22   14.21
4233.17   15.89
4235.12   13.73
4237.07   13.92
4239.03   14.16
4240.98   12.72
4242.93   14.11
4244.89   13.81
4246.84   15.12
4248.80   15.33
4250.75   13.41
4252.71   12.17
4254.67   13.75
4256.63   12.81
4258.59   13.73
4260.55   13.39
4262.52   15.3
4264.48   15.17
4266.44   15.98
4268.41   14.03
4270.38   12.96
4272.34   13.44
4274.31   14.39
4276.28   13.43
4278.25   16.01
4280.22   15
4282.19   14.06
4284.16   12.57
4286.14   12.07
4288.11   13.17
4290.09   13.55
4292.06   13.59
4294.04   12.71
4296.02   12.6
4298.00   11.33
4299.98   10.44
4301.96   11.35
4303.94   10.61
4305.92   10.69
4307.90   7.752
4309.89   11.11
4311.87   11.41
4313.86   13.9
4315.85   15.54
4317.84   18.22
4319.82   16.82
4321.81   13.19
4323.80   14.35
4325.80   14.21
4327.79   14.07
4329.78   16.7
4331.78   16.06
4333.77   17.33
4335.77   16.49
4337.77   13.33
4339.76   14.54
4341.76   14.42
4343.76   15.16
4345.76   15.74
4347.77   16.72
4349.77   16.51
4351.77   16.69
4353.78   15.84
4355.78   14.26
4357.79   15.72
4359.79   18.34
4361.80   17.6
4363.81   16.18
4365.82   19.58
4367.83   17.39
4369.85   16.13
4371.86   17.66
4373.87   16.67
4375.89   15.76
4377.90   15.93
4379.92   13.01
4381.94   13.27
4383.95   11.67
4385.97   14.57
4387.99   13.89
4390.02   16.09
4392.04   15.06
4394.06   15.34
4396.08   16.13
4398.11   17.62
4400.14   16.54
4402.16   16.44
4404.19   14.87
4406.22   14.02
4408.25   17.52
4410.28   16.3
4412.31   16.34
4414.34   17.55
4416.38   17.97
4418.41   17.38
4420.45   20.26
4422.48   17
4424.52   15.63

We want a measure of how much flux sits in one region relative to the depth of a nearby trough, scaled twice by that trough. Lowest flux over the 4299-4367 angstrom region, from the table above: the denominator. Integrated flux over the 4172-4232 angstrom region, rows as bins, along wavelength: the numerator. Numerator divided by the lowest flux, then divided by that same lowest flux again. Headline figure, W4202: 13.0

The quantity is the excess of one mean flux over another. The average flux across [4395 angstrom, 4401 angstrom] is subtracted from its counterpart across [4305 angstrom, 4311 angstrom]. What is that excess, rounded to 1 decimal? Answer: -6.9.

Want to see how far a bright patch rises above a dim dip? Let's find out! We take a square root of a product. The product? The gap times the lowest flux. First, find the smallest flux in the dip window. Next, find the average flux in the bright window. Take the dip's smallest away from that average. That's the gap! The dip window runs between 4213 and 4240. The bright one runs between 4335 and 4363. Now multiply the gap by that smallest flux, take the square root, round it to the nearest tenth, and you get 7.3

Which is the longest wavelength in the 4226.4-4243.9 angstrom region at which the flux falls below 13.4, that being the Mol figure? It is 4240.98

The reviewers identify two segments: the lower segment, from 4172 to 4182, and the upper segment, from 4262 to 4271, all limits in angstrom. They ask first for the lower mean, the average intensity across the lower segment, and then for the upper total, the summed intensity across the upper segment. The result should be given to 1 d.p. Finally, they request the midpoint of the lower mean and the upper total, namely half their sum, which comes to 42.9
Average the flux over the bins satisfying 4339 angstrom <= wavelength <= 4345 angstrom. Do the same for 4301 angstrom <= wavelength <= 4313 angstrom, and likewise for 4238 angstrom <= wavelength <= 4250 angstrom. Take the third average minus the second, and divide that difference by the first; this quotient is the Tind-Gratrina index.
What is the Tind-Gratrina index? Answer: 0.25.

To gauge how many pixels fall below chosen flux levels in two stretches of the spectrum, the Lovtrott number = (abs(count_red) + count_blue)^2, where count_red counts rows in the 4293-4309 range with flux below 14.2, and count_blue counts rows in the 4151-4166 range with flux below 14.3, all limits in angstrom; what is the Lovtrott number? 196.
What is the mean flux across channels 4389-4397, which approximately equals 15.7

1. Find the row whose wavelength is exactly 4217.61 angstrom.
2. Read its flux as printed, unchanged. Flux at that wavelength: 14.41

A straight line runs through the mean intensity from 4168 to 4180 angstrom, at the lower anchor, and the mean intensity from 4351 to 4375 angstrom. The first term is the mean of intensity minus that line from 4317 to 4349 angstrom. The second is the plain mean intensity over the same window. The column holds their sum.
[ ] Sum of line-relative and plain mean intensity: 14.7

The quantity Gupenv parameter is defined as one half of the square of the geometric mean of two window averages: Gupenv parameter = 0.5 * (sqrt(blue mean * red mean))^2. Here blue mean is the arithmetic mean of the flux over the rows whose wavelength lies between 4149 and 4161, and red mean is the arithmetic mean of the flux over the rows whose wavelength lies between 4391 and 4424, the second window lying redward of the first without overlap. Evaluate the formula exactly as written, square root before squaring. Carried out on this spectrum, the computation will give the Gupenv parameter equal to 106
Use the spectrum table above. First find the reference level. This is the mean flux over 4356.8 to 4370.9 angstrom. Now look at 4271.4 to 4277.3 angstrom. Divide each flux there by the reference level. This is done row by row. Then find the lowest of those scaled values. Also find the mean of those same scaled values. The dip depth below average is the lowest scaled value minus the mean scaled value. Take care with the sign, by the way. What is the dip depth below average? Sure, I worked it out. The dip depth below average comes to -0.019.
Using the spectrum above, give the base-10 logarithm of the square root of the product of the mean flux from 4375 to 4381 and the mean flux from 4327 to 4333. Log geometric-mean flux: 1.18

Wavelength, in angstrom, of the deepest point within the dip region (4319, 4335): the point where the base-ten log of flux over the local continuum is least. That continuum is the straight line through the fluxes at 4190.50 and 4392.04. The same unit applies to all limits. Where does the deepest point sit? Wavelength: 4321.81 angstrom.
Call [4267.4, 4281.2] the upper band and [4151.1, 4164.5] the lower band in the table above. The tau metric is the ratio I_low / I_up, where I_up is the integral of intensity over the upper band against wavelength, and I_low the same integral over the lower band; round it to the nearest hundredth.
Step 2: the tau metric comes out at 0.89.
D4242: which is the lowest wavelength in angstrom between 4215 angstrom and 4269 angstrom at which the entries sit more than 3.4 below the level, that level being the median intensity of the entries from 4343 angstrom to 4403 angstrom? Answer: 4215.66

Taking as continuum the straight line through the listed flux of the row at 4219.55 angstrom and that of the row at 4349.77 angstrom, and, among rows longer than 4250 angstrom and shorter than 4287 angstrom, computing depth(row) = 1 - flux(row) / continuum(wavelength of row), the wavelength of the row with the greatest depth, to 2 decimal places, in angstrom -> 4286.14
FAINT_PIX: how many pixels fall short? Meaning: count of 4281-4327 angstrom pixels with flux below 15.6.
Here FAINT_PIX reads 21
